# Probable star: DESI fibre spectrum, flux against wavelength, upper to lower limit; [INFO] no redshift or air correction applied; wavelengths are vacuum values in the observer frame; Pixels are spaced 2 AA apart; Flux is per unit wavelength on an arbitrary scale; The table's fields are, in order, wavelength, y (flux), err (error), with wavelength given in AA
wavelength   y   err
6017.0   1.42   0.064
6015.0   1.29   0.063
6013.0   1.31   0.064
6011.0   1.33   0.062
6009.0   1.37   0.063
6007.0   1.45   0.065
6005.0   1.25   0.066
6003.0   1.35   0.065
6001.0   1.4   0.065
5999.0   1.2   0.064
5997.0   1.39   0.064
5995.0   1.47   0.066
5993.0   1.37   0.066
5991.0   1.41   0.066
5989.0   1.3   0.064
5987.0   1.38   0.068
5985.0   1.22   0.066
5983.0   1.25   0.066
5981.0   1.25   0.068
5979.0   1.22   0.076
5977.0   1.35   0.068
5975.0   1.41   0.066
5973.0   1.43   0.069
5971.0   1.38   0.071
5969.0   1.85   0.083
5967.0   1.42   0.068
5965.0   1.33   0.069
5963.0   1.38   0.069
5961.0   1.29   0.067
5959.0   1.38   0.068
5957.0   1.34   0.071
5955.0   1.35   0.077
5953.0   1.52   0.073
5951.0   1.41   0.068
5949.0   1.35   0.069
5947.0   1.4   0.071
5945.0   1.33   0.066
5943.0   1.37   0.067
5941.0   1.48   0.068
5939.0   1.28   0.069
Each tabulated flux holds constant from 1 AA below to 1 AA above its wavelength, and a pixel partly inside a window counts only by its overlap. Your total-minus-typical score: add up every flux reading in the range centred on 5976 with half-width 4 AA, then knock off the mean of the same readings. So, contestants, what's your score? 4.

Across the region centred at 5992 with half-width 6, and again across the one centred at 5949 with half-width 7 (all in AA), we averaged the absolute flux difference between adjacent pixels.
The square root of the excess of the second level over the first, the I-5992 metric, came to 0.037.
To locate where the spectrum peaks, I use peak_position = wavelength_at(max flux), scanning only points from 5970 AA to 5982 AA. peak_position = 5973.0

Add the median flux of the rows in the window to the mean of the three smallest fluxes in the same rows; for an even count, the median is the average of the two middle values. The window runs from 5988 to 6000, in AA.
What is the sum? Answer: 2.67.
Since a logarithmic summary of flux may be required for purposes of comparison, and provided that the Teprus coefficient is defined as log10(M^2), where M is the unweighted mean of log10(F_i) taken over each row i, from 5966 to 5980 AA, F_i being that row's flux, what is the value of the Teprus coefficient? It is -1.62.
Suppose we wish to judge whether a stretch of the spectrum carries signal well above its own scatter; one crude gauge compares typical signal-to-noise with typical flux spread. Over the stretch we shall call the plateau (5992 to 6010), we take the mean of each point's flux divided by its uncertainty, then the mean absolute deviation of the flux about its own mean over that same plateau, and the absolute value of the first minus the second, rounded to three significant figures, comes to 20.9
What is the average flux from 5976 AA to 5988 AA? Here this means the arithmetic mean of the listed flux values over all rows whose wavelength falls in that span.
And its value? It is 1.28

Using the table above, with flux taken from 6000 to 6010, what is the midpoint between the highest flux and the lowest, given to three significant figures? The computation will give 1.35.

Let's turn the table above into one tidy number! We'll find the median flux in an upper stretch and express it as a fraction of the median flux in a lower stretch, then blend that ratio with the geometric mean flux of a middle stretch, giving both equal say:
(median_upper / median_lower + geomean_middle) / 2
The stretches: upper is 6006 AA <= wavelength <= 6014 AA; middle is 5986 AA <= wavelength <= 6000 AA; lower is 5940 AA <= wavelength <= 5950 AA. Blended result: 1.17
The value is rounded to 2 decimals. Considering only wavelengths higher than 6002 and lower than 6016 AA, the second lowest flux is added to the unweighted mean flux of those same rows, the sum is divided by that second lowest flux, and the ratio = 2.04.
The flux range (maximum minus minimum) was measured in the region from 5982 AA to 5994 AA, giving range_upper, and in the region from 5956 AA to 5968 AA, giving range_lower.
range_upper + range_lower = 0.320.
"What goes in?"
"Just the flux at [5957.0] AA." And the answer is 1.34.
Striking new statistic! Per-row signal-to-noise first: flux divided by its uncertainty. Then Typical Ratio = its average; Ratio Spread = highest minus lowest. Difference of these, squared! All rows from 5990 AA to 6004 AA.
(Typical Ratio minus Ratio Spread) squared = 306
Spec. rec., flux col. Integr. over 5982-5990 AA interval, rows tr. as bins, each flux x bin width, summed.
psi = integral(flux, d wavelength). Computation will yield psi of 10.3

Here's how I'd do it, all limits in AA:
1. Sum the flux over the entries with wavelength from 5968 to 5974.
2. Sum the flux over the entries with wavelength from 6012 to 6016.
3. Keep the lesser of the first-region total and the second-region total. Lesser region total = 3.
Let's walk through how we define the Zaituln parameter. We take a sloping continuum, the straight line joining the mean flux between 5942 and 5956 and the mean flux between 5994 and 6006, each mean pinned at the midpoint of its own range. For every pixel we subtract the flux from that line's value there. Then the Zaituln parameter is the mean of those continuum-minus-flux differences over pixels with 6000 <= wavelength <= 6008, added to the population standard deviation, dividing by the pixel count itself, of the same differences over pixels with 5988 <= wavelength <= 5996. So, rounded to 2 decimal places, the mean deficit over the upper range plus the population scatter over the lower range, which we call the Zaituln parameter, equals 0.04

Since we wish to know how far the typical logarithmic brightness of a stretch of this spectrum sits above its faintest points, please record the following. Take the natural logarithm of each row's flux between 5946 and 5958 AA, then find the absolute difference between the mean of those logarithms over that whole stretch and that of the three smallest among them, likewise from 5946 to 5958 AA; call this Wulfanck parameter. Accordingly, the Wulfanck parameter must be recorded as 0.03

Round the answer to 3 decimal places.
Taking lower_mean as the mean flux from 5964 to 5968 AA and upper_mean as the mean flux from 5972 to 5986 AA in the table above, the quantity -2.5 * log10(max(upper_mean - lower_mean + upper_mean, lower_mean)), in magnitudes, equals -0.346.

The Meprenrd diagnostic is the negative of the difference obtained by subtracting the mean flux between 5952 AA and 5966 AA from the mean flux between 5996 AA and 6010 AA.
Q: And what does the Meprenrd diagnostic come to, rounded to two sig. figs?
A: 0.026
